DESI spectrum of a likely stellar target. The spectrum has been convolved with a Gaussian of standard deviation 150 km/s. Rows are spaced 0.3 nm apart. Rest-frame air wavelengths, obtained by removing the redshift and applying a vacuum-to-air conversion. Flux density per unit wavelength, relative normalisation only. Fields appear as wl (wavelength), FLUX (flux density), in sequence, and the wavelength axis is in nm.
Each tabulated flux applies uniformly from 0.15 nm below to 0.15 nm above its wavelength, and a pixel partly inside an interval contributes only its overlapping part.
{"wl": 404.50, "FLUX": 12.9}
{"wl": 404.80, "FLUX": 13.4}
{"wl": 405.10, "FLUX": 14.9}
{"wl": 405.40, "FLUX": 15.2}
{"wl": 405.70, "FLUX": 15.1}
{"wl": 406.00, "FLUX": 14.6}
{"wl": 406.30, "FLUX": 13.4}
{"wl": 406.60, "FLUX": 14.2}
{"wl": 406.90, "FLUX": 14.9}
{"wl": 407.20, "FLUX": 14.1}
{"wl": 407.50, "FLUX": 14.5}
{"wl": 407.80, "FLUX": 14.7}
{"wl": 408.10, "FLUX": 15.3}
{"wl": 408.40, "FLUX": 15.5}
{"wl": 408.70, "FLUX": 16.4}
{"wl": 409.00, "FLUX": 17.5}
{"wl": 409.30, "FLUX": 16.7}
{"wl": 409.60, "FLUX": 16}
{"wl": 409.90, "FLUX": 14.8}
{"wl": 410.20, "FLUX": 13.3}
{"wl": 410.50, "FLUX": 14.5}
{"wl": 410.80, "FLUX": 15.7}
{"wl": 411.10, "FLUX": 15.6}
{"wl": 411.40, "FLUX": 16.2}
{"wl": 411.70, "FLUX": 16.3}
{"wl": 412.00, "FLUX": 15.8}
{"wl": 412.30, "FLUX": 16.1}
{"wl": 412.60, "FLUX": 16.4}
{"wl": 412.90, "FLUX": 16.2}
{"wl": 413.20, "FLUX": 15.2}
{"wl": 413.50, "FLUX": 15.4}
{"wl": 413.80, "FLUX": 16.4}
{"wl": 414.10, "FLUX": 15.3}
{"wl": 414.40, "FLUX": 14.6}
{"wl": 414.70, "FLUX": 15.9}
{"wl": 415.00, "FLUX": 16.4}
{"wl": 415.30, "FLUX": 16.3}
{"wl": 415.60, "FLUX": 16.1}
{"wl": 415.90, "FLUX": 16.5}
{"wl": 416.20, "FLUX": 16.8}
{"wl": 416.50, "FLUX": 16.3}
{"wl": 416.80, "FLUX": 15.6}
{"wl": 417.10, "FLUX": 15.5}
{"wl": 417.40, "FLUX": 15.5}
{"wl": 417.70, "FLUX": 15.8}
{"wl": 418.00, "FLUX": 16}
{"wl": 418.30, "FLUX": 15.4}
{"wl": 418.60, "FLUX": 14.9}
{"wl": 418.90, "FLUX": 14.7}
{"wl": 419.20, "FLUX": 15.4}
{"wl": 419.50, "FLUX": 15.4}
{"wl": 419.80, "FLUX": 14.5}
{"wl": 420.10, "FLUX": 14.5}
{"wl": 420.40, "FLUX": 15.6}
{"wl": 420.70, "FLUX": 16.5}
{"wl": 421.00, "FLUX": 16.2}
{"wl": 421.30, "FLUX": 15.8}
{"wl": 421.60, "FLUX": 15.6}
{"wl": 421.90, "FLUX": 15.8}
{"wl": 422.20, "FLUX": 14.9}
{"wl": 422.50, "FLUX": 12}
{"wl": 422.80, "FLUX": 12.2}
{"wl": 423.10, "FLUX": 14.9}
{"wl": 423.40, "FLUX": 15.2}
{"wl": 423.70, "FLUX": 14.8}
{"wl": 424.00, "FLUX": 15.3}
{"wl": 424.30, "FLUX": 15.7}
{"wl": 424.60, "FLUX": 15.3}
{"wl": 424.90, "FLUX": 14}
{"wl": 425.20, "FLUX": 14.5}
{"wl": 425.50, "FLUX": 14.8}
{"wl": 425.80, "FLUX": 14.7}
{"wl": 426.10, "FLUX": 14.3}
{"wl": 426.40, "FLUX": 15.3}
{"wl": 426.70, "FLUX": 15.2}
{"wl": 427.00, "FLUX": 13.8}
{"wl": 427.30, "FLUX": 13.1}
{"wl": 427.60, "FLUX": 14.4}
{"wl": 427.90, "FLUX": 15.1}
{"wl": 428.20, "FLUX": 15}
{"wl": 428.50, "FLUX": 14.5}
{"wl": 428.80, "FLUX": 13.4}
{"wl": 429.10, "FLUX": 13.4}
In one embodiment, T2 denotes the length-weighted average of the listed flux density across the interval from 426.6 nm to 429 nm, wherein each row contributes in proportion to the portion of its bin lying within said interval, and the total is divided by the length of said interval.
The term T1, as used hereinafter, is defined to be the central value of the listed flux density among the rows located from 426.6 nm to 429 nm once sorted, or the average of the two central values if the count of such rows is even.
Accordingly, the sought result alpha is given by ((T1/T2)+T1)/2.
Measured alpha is 7.7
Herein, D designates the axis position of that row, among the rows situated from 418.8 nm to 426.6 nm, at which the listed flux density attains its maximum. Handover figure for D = 420.70 nm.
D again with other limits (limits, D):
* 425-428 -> 426.40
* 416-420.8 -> 416.20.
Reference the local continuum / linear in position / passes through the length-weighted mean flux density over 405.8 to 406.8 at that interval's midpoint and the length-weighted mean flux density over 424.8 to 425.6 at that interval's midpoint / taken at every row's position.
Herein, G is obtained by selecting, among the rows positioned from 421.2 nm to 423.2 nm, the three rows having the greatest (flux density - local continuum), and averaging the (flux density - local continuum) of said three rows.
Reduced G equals 1.35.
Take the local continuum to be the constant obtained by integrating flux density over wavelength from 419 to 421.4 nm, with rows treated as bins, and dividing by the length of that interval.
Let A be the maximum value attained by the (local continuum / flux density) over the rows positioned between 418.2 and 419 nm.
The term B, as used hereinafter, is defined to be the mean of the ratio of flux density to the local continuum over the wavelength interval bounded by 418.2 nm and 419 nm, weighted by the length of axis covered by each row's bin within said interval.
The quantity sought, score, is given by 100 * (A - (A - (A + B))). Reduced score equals 202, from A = 1.05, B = 0.97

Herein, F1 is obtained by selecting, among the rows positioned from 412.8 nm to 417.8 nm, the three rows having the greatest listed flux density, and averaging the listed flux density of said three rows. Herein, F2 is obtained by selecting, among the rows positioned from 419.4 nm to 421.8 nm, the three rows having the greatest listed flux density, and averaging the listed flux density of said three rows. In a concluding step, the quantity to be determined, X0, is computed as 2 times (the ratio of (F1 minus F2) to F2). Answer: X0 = 0.05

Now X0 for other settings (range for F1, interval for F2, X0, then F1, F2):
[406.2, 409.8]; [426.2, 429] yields 0.22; 16.87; 15.2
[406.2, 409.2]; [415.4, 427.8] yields -0.02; 16.47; 16.6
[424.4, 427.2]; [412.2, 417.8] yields -0.16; 15.27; 16.6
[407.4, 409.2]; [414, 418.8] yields -0.01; 16.47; 16.6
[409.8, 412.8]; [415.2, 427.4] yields -0.04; 16.30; 16.6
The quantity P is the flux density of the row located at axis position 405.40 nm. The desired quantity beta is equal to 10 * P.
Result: 152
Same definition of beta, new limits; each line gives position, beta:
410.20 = 133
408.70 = 164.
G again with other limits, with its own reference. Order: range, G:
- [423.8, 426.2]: 1.01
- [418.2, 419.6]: 1.05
